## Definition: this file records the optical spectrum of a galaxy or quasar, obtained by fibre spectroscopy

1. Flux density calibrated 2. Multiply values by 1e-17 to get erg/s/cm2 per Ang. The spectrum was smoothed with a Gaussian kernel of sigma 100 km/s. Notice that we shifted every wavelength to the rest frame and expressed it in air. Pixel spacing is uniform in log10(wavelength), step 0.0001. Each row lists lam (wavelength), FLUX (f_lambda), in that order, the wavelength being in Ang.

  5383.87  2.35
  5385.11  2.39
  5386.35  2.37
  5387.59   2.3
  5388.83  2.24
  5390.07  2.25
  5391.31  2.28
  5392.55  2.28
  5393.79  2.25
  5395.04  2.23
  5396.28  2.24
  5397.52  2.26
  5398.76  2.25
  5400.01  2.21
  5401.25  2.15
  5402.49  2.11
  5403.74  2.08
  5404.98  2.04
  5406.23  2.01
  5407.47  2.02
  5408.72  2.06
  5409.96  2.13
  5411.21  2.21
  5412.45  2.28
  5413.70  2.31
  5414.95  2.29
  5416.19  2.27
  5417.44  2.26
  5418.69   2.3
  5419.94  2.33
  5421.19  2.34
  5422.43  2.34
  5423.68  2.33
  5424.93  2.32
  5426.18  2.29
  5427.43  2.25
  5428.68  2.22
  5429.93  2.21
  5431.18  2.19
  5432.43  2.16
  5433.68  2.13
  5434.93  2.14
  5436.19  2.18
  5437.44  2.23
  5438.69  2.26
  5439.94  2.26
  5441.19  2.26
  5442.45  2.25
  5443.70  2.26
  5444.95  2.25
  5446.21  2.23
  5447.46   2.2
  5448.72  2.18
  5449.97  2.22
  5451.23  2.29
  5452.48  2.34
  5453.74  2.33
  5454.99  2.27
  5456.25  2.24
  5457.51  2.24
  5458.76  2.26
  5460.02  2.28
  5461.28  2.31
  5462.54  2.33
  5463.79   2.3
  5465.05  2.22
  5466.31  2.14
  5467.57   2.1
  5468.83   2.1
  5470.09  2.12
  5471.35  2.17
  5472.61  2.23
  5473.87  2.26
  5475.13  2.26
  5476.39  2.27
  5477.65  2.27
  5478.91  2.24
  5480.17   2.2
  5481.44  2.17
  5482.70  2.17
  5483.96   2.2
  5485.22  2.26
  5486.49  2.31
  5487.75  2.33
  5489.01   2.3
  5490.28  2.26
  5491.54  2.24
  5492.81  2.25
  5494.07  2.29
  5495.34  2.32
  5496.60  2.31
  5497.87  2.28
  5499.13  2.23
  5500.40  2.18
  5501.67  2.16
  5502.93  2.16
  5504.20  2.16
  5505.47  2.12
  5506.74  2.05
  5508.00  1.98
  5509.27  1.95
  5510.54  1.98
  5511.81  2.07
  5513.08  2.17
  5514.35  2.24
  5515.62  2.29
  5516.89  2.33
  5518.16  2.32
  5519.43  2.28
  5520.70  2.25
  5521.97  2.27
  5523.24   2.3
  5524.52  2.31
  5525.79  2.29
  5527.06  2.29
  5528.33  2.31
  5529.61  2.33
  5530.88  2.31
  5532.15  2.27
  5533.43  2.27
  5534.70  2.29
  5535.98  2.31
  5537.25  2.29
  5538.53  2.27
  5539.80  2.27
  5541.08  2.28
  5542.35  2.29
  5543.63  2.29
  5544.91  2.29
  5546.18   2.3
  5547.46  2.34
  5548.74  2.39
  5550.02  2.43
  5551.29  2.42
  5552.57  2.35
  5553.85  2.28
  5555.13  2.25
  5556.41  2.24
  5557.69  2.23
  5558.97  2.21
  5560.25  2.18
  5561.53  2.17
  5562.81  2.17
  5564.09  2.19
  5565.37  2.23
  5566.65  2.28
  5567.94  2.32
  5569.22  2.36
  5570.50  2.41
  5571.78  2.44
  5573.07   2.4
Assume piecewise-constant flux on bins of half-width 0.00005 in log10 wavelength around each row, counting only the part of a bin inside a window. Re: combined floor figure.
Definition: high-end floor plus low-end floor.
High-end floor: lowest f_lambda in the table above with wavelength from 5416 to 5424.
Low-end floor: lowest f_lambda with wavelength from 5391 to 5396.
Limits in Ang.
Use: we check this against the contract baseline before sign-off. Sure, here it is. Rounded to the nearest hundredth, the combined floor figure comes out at 4.49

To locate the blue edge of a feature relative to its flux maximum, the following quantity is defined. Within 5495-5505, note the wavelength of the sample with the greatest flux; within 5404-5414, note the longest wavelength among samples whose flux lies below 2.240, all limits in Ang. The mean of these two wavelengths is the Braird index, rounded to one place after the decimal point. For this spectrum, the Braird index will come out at 5453.3 Ang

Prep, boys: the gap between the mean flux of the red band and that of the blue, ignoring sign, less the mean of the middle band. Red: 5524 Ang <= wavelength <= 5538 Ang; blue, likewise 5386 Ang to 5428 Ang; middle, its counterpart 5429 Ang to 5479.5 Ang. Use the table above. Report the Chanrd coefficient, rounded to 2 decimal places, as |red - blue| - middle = -2.16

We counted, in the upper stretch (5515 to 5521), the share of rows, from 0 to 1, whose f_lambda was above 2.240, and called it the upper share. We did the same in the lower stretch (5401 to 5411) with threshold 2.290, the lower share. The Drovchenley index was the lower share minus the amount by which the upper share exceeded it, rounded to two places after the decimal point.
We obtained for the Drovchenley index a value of -1.00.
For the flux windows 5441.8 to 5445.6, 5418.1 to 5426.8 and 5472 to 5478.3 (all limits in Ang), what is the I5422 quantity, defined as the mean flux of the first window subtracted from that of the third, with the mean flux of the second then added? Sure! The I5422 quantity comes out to 2.33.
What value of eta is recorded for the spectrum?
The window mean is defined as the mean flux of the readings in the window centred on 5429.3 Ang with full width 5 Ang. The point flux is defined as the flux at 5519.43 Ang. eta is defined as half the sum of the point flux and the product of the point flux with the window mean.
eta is 3.67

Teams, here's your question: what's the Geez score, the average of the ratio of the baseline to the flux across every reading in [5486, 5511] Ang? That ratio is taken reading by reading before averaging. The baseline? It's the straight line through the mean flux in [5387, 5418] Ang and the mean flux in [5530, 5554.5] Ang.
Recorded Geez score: 1.04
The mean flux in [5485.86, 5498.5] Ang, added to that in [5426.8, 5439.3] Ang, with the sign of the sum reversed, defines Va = -4.49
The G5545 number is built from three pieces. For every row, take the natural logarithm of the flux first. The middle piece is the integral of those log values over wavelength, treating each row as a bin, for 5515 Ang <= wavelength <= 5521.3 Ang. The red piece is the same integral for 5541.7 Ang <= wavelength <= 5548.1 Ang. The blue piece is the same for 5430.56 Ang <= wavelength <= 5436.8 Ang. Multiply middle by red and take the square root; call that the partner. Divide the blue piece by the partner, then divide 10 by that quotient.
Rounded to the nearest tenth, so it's 11.0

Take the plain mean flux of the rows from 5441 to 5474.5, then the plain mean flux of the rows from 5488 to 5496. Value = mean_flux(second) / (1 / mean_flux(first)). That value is 5.1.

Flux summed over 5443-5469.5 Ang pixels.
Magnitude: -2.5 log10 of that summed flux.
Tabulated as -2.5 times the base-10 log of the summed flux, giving -4.18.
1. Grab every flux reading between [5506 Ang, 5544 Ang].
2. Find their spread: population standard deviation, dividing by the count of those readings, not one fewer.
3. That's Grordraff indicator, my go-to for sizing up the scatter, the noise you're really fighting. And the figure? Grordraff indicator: 0.11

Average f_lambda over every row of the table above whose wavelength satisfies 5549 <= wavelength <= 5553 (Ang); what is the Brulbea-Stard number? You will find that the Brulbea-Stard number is 2.40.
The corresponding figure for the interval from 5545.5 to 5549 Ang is 2.34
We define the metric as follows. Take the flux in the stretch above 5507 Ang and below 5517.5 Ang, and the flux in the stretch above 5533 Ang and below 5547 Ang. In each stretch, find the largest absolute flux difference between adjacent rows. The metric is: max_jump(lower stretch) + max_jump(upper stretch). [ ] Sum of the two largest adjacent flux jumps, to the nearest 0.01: 0.12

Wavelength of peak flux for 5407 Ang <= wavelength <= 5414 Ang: 5413.70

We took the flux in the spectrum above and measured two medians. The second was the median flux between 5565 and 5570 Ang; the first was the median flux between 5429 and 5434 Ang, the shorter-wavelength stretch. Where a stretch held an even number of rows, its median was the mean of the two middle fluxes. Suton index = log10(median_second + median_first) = 0.651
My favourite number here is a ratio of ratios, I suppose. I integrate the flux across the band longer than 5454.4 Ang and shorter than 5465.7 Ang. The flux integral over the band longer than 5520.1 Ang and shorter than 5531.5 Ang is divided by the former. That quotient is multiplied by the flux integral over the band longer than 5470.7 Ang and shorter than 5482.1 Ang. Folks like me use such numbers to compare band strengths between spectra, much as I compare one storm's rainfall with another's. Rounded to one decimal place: 25.9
